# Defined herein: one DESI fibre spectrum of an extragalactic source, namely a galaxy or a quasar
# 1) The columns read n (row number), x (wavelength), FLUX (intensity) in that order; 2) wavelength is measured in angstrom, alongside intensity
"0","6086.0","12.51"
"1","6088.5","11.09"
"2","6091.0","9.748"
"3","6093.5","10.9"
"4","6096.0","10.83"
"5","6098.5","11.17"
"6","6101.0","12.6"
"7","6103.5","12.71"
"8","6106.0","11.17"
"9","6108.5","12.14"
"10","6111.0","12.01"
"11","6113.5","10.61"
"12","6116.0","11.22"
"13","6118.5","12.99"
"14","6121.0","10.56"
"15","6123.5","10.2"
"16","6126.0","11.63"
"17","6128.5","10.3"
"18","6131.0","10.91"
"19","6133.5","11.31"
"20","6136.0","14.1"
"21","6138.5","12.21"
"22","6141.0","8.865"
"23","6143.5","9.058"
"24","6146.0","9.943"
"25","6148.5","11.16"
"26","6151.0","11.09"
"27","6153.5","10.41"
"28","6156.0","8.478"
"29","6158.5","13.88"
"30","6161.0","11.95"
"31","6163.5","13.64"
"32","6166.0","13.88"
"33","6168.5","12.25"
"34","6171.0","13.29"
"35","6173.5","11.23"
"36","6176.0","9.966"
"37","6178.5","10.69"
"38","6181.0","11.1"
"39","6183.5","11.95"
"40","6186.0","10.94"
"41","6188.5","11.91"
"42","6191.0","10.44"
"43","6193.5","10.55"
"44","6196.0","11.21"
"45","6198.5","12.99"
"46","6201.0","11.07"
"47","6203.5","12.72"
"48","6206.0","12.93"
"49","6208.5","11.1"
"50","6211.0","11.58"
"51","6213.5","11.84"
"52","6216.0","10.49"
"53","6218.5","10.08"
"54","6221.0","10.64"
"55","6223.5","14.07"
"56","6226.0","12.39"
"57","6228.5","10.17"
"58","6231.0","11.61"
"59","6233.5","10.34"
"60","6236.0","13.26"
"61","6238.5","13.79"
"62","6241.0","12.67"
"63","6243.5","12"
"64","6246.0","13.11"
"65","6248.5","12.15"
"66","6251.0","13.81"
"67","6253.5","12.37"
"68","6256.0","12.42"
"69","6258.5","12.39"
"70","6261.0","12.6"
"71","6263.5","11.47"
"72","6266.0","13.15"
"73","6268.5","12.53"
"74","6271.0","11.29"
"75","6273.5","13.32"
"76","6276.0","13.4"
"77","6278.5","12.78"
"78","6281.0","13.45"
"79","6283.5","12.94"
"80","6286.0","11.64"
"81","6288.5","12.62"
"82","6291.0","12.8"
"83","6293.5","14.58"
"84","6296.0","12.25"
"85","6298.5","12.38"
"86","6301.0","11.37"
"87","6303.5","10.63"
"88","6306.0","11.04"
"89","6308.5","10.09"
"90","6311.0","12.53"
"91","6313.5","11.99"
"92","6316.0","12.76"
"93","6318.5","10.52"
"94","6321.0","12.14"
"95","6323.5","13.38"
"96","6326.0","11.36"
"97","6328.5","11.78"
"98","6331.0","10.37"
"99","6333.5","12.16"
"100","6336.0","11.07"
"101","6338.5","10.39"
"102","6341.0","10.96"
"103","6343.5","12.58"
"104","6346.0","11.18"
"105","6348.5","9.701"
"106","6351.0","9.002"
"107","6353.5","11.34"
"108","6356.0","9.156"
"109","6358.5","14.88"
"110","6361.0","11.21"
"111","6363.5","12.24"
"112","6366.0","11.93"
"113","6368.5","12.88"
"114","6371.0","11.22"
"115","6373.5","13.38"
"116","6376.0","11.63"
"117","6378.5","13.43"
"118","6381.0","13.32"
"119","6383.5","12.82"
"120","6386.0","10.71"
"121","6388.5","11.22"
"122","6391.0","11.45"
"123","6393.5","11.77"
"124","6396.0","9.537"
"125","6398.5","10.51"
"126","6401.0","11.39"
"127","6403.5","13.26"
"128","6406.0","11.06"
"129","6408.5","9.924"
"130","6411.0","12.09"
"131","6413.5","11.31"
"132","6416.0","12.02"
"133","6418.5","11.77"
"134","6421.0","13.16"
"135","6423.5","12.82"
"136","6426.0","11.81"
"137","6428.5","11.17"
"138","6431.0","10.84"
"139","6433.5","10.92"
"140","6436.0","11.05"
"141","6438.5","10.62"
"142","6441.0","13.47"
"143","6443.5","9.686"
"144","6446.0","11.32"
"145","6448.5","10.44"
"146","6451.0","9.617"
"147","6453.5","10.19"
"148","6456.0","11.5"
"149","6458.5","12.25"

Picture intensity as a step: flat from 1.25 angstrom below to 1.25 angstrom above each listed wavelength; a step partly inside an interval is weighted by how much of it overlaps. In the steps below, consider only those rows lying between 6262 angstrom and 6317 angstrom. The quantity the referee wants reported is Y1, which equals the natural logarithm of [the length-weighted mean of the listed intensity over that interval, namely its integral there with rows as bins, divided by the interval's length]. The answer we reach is 2.51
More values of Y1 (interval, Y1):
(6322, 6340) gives 2.44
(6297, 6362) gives 2.43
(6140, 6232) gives 2.43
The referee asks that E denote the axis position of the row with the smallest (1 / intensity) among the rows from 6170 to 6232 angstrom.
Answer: 6223.5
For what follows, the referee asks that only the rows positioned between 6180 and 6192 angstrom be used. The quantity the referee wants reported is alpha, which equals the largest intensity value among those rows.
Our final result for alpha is 11.95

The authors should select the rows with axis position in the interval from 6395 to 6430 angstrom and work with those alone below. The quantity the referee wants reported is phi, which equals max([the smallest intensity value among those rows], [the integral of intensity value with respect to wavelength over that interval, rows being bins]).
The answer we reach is 405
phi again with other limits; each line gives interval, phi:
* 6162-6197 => 408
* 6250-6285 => 444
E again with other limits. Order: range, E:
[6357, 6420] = 6358.5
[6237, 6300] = 6293.5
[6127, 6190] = 6136.0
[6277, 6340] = 6293.5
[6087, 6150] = 6136.0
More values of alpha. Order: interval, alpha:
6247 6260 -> 13.81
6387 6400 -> 11.77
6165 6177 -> 13.88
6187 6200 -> 12.99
